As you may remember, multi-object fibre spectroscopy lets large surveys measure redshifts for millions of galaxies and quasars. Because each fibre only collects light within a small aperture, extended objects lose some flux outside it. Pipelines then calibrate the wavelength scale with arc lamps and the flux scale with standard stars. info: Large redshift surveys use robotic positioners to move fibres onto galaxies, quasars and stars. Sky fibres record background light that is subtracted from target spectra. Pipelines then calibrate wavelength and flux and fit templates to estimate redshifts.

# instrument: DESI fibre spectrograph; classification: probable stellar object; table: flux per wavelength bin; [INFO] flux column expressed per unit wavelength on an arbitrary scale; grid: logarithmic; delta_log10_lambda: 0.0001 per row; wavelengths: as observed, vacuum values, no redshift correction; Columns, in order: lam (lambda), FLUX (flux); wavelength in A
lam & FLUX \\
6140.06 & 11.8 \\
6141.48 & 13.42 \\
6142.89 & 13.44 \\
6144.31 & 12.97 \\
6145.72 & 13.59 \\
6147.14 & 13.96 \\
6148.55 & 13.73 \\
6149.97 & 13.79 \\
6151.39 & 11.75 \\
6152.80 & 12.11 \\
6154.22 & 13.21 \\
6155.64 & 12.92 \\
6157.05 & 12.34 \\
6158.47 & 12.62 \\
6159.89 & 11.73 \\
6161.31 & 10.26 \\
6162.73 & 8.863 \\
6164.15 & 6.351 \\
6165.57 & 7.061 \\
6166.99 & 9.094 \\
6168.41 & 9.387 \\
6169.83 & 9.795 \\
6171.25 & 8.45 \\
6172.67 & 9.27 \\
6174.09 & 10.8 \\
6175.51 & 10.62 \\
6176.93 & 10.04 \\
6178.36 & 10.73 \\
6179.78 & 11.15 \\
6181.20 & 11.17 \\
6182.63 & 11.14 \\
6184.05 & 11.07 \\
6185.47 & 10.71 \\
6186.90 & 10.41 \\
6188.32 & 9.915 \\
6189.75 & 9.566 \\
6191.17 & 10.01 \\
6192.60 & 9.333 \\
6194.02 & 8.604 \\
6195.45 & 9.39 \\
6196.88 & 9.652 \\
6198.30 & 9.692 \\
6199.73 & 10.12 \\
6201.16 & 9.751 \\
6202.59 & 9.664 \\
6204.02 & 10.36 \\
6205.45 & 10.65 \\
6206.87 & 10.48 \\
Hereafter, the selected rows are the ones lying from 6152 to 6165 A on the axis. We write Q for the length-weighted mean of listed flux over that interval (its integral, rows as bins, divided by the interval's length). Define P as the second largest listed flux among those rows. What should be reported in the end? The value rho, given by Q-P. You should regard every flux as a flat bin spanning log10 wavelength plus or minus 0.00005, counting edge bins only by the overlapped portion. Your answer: -1.80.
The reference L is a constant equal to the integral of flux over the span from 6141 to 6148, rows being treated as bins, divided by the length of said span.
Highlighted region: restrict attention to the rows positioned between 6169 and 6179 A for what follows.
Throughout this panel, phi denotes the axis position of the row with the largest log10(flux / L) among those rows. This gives 6174.09 A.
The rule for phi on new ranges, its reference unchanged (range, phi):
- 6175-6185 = 6181.20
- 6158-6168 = 6158.47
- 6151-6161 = 6154.22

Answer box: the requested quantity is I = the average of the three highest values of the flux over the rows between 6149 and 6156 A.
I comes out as 13.3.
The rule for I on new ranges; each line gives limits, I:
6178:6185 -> 11.2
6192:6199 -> 9.6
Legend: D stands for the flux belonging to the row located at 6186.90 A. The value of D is 10.41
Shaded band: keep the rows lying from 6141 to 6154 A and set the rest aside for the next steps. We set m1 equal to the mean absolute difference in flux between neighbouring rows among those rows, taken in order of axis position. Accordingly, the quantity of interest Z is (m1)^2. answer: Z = 0.3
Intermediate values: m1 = 0.52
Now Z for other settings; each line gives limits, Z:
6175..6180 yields 0.3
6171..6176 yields 0.7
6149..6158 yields 0.8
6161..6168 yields 2.8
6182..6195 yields 0.2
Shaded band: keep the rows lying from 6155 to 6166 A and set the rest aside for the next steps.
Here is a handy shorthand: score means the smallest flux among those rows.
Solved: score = 6.351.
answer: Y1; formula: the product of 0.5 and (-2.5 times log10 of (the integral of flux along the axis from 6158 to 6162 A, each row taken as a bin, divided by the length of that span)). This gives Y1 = -1.32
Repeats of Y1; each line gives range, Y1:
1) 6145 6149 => -1.42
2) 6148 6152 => -1.40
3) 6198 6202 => -1.24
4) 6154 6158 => -1.38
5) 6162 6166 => -1.09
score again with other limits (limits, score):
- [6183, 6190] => 9.566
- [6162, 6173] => 6.351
